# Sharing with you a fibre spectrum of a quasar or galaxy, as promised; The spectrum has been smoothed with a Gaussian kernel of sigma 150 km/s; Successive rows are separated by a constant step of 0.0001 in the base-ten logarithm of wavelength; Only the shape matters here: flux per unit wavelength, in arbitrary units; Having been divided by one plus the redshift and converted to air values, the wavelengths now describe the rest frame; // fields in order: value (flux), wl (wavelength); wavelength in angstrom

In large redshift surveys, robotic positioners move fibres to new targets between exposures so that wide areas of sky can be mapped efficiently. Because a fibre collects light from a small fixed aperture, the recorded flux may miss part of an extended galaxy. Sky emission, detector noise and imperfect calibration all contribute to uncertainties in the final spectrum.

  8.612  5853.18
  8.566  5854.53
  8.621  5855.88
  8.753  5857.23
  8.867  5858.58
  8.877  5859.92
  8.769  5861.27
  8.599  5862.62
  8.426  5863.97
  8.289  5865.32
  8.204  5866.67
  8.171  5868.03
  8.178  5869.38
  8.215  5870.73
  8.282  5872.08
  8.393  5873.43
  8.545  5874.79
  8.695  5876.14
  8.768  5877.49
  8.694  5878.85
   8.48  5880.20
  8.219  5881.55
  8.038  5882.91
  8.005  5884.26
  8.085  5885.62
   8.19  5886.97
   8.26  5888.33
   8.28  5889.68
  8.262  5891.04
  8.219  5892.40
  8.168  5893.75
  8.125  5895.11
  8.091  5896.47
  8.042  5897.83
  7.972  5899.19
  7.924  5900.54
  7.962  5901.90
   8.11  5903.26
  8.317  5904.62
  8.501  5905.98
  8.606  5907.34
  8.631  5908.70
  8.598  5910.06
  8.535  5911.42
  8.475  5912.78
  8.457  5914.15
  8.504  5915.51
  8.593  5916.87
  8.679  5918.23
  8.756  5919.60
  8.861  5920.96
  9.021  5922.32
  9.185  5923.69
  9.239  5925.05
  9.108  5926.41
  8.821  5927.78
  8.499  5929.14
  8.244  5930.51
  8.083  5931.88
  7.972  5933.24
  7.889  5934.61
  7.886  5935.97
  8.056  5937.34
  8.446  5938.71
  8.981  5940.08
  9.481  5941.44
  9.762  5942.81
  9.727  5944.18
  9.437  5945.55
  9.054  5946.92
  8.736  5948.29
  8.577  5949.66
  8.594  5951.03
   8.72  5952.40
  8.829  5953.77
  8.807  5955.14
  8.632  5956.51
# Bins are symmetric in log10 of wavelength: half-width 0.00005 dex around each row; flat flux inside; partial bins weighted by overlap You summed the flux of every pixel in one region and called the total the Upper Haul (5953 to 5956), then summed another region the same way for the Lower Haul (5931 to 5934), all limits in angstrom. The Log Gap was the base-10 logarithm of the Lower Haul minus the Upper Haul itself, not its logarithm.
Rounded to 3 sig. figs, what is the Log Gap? -16.4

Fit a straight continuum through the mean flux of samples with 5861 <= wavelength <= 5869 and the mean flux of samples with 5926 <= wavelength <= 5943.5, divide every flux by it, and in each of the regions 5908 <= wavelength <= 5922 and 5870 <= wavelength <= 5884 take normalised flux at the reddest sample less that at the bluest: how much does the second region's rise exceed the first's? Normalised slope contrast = -0.048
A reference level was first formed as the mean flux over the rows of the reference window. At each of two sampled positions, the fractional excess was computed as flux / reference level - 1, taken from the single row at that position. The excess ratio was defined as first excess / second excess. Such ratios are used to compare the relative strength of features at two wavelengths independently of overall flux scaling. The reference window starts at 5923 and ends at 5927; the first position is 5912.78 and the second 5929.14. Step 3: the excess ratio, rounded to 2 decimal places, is 1.04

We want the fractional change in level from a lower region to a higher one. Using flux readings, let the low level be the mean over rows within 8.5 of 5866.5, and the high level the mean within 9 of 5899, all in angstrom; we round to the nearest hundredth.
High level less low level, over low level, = -0.03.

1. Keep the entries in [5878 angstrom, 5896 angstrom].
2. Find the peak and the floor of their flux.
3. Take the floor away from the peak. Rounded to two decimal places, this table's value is 0.69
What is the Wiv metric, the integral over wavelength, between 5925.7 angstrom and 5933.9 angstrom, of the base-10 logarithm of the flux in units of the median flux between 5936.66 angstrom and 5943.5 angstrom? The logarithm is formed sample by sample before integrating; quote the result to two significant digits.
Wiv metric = -0.22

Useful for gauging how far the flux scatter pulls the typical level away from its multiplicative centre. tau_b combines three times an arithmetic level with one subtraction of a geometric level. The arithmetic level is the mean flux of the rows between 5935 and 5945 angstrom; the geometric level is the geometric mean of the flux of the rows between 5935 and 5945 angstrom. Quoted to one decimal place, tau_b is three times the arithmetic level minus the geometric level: 17.8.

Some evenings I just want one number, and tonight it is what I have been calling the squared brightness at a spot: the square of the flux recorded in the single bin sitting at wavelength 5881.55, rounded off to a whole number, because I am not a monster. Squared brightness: 68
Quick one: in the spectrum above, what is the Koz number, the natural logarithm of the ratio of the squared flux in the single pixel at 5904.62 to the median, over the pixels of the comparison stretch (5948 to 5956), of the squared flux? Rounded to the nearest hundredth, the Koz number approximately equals -0.10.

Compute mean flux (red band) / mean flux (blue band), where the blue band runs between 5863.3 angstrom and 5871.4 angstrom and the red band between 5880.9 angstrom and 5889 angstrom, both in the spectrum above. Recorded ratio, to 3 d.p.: 0.986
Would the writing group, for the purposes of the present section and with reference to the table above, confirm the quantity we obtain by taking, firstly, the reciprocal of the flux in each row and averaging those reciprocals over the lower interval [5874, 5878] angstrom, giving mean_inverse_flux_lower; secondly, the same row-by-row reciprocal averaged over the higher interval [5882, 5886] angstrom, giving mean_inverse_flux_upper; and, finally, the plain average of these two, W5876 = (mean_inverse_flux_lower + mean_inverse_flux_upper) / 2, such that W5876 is 0.120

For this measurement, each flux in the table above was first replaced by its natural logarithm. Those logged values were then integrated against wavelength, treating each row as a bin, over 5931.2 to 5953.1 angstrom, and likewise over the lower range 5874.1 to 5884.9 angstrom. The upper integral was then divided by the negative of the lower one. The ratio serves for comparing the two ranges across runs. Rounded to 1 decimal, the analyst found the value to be -2.1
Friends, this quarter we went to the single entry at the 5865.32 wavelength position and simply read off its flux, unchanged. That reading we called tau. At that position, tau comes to 8.289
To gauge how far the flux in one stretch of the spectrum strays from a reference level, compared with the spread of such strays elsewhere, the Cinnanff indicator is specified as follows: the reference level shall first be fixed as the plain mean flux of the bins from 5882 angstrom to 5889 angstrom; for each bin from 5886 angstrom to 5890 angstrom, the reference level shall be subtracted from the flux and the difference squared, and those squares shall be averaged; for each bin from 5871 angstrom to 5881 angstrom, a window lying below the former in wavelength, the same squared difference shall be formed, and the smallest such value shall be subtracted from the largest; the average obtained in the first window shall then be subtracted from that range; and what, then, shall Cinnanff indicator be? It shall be 0.4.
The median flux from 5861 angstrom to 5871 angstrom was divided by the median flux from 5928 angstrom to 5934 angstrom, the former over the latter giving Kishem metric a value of 1.01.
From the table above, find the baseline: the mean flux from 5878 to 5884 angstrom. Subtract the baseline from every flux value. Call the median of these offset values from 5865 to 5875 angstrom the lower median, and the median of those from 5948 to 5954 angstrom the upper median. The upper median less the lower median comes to 0.5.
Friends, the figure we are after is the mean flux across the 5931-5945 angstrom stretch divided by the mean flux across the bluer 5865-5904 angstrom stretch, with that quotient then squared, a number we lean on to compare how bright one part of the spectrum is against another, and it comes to 1.10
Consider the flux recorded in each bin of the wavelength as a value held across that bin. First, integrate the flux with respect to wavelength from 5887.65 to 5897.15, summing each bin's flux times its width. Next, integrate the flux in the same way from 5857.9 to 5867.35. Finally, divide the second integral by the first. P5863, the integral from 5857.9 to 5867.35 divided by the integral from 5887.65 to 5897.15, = 1.04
